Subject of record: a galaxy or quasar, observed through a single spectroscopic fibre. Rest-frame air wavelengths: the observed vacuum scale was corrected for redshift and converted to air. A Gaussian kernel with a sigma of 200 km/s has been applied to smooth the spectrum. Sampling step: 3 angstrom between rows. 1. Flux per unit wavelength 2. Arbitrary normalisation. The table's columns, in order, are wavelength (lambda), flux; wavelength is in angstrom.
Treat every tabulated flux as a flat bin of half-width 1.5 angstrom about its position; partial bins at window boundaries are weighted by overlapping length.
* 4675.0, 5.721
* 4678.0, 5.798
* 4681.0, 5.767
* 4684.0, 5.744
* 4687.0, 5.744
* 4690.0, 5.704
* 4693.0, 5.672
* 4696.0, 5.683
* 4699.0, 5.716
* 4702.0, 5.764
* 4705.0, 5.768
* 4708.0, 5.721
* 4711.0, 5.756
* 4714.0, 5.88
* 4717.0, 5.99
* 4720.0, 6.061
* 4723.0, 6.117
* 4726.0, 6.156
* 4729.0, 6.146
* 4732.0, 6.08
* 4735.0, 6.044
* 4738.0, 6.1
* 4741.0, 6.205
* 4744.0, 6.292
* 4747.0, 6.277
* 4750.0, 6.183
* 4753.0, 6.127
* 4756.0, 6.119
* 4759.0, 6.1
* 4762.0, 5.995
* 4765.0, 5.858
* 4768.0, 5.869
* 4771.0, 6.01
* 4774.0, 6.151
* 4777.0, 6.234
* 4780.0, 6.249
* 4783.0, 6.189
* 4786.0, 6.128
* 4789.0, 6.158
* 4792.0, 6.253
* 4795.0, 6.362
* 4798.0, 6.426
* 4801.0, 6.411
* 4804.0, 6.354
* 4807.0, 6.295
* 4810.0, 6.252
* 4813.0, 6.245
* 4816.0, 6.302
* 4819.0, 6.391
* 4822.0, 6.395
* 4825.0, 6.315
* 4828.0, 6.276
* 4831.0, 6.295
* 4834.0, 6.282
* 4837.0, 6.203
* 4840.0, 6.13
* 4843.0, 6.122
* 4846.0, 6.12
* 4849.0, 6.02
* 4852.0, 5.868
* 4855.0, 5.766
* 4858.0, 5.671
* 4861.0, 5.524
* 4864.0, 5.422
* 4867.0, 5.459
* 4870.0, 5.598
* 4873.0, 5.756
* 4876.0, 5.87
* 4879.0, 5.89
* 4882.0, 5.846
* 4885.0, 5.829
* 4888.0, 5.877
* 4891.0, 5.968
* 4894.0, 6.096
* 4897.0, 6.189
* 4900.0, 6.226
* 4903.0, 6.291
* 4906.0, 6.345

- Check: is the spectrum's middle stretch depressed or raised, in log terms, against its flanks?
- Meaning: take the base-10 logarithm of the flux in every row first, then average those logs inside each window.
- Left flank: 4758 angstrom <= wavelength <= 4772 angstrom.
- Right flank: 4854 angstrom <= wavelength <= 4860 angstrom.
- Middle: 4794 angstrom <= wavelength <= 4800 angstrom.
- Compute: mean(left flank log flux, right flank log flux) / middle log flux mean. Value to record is 0.95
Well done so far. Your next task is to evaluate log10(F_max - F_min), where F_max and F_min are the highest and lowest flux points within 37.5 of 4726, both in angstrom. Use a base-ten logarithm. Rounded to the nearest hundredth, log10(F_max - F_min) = -0.21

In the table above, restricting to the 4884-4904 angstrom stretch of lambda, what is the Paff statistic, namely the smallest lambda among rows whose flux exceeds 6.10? 4897.0 angstrom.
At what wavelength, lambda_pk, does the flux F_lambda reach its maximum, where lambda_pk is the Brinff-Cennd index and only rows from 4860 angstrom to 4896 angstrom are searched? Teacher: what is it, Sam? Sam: 4894.0 angstrom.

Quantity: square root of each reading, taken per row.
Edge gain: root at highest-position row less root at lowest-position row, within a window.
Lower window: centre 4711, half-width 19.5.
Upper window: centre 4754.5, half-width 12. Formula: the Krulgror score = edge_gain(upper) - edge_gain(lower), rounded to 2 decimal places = -0.19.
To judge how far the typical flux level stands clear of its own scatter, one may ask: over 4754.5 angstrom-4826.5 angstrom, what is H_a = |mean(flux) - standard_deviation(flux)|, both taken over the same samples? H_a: 6.1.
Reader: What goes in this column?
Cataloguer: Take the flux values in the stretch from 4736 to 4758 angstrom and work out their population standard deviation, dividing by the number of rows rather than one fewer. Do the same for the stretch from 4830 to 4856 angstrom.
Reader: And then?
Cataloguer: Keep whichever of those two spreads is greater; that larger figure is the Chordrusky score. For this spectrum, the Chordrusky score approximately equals 0.17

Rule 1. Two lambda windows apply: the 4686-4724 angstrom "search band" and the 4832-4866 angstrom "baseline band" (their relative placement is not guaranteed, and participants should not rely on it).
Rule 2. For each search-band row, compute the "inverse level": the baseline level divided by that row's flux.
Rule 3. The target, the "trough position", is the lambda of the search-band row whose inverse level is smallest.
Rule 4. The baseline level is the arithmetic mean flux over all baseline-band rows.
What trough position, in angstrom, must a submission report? 4723.0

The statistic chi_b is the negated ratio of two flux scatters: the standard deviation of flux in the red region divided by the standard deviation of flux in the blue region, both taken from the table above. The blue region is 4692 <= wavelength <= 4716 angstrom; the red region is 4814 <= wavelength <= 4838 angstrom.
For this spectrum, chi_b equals -1.0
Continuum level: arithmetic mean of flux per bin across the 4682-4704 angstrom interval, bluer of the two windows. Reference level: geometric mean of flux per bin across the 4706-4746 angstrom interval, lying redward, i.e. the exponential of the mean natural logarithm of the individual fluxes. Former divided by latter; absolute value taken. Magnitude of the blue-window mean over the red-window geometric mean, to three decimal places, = 0.947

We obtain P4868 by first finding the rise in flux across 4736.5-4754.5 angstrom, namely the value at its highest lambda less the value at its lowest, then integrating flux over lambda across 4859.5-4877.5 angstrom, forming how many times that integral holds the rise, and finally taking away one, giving 3736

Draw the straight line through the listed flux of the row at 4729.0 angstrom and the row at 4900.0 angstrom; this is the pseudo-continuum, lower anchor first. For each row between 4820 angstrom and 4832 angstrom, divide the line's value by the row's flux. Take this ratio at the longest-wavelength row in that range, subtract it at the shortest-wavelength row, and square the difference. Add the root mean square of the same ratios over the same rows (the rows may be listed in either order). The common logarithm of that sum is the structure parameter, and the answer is -0.009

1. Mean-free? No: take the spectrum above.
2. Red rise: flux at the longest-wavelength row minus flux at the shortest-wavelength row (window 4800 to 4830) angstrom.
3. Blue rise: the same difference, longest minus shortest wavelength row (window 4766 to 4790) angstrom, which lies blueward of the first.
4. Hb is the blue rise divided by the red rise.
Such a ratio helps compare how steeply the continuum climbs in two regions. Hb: -2.1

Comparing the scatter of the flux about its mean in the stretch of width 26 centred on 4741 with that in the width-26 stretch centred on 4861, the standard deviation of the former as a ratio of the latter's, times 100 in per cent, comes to 43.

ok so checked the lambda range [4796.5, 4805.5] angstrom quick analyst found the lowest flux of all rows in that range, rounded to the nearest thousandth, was 6.354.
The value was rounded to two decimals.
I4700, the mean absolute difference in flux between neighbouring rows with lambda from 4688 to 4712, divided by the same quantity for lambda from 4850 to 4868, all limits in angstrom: 0.31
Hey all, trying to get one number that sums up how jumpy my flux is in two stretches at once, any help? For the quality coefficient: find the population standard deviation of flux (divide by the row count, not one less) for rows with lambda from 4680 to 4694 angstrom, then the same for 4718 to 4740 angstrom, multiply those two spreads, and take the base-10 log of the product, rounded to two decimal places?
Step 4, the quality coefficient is -2.88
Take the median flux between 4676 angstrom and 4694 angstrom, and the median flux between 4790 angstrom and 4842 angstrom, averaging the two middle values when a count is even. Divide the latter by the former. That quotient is 1.10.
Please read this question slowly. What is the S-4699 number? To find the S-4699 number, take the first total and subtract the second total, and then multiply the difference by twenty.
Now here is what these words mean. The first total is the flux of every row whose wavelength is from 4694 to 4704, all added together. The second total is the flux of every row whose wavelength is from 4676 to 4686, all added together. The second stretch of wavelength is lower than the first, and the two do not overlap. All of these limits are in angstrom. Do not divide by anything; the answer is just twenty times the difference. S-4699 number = -3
